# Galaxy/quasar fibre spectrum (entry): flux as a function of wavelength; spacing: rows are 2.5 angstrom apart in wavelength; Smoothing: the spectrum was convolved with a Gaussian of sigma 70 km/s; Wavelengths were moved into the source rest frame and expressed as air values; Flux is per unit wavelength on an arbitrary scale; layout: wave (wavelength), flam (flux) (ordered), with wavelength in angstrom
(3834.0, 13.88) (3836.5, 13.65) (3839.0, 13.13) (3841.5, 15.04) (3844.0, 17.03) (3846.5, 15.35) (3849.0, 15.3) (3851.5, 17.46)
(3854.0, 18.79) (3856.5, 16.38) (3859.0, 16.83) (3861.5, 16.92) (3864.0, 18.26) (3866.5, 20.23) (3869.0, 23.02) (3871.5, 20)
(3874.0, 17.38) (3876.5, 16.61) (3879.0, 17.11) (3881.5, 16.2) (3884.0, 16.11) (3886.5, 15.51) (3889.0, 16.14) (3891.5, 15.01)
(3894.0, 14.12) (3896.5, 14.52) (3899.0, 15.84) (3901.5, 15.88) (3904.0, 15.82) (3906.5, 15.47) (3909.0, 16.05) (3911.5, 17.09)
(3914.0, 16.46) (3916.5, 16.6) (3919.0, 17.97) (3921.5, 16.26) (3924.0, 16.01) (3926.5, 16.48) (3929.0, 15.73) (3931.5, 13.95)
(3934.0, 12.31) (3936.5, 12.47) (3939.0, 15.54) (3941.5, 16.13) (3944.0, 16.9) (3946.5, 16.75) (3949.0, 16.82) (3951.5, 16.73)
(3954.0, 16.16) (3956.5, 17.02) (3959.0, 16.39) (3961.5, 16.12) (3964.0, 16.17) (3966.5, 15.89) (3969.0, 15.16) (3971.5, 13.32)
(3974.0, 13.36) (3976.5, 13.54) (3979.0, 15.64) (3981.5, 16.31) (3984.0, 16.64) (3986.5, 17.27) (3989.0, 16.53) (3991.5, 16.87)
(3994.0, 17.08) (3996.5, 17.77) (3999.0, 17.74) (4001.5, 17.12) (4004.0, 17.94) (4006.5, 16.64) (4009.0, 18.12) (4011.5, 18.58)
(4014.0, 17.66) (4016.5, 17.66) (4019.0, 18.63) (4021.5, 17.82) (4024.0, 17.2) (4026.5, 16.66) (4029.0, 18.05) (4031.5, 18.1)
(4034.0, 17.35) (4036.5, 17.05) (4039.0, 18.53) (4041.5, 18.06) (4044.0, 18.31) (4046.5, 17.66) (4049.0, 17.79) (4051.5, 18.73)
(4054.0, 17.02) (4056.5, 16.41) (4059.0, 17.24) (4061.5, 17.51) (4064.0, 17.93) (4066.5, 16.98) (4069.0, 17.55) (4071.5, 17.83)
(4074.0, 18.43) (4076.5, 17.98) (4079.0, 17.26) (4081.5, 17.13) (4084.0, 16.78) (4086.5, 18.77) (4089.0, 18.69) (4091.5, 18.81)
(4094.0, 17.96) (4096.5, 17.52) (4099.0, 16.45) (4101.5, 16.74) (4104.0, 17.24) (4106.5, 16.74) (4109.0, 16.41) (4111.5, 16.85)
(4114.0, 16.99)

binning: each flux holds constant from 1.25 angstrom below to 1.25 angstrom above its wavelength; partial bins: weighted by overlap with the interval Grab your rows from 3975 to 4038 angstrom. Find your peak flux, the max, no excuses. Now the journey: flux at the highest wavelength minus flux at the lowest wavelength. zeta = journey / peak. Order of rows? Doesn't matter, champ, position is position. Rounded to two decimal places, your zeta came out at 0.19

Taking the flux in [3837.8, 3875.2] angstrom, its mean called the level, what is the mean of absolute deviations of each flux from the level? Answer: 1.8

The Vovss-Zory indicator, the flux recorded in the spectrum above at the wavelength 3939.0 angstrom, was 15.54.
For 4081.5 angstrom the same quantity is 17.13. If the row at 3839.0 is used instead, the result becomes 13.13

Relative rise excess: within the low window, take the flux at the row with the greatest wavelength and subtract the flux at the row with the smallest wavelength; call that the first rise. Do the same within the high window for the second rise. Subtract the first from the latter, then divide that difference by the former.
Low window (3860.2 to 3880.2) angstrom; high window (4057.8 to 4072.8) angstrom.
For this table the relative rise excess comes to 2.1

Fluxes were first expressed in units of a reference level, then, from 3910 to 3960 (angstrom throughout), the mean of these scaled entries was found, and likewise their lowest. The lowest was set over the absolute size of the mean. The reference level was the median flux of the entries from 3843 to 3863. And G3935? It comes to 0.77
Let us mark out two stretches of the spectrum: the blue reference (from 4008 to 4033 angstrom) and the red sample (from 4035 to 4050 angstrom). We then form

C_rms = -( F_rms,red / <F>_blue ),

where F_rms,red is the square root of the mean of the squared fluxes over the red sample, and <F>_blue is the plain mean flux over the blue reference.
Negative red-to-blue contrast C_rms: -1.00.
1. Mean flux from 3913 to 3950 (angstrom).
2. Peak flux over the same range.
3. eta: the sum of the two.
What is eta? 33.7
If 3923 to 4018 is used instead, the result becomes 34.8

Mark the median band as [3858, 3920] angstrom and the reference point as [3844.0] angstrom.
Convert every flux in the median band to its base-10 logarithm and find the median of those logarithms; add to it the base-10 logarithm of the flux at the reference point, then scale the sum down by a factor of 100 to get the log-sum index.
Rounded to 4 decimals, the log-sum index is 0.0245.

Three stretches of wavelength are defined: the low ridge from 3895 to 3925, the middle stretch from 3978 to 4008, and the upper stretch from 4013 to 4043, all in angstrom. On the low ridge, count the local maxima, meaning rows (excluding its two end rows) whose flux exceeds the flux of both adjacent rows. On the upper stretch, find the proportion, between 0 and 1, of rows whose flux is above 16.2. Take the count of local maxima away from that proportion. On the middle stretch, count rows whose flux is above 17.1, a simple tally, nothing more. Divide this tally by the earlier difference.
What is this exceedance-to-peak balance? -2.5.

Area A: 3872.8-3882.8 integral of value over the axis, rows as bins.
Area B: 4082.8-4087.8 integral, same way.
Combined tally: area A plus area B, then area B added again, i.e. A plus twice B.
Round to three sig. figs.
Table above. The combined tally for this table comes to 346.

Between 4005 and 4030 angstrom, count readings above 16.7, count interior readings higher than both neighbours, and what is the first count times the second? 16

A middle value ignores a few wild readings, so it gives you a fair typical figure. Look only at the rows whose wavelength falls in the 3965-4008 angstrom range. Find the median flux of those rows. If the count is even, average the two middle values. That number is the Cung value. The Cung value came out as 16.6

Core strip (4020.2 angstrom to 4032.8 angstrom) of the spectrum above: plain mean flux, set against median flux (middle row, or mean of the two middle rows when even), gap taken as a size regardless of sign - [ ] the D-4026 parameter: 0.25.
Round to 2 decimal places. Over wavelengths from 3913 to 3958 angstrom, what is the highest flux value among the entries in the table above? 17.97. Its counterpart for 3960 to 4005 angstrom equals 17.94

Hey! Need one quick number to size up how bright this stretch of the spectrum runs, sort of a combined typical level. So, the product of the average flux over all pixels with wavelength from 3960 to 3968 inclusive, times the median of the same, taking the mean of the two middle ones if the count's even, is 259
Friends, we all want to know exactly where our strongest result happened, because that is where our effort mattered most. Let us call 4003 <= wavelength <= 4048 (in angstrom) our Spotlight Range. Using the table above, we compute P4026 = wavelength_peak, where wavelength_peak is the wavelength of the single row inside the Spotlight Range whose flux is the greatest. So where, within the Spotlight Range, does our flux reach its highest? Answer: 4019.0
